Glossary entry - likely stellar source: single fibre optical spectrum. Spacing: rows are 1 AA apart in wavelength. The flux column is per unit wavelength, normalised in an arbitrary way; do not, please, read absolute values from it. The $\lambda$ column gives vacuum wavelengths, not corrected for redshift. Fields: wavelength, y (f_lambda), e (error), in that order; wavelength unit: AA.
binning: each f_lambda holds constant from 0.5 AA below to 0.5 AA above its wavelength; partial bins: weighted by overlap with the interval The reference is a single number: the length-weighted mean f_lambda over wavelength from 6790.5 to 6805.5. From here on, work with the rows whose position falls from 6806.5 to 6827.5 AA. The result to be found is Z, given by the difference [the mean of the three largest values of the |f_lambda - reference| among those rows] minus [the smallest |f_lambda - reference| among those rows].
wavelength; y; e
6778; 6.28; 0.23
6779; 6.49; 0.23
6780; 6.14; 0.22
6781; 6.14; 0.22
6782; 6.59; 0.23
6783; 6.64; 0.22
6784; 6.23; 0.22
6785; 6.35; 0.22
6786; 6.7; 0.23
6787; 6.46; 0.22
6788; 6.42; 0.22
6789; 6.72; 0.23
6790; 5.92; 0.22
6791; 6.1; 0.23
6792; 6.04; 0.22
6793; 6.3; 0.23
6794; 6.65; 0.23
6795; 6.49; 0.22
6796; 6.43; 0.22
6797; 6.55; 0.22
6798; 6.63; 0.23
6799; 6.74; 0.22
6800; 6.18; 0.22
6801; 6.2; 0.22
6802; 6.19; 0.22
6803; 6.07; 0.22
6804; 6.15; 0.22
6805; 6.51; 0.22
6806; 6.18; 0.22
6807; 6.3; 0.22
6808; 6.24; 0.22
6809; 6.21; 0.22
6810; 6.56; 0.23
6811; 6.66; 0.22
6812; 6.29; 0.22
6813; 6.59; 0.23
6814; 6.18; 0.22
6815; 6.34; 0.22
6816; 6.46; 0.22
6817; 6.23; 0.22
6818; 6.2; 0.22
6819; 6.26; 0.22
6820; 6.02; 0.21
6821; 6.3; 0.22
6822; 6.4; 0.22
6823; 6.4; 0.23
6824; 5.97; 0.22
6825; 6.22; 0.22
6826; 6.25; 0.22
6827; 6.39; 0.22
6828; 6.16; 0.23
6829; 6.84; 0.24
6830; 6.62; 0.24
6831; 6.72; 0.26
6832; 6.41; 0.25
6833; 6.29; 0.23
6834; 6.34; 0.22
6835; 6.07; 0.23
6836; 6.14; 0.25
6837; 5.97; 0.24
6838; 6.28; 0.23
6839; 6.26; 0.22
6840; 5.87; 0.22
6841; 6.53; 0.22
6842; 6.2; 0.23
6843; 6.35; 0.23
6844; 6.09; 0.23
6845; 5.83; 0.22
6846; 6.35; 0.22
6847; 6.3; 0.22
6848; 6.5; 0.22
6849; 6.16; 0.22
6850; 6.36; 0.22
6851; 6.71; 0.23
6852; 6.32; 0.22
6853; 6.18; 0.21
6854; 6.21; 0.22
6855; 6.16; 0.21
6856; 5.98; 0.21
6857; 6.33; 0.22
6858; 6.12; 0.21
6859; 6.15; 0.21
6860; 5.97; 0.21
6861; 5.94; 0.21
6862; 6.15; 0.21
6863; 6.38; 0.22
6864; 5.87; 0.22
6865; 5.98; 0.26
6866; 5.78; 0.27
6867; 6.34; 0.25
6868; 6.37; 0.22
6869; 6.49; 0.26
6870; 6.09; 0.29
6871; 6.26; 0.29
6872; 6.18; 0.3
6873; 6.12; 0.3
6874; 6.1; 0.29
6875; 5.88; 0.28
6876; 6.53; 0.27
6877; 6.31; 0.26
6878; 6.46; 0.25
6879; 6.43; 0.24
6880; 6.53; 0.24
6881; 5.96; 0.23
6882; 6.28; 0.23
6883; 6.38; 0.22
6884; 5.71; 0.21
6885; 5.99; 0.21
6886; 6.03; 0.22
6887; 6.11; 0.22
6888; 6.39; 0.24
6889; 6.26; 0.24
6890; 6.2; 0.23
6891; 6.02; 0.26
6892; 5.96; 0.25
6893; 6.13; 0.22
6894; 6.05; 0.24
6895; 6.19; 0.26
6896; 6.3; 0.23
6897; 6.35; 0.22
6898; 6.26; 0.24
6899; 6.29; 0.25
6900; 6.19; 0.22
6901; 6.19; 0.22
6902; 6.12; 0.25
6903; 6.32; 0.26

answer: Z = 0.33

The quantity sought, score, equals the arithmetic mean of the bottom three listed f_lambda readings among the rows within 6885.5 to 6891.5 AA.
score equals 6.05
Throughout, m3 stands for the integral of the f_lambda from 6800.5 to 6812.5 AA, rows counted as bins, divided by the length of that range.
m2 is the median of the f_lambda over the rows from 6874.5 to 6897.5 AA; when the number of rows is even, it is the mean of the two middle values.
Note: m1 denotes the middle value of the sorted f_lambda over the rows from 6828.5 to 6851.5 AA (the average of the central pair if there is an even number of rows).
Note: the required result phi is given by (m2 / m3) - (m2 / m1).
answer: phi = 0.001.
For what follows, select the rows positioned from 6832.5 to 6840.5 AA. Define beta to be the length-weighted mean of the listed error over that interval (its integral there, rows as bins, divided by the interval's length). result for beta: 0.230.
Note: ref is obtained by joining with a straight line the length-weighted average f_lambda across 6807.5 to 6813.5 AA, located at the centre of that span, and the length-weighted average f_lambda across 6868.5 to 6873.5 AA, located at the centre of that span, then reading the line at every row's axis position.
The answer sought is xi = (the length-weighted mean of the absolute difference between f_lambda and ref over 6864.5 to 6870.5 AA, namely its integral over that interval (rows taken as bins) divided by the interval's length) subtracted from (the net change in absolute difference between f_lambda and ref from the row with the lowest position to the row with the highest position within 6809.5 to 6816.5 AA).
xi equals -0.31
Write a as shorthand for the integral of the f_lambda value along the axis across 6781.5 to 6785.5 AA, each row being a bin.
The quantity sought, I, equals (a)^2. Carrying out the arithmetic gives 666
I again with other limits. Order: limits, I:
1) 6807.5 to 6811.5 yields 659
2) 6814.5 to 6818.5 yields 637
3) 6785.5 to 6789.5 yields 692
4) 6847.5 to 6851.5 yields 662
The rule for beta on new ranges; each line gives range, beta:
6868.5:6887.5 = 0.253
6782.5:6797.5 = 0.223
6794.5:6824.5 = 0.221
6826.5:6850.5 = 0.230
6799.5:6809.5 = 0.220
